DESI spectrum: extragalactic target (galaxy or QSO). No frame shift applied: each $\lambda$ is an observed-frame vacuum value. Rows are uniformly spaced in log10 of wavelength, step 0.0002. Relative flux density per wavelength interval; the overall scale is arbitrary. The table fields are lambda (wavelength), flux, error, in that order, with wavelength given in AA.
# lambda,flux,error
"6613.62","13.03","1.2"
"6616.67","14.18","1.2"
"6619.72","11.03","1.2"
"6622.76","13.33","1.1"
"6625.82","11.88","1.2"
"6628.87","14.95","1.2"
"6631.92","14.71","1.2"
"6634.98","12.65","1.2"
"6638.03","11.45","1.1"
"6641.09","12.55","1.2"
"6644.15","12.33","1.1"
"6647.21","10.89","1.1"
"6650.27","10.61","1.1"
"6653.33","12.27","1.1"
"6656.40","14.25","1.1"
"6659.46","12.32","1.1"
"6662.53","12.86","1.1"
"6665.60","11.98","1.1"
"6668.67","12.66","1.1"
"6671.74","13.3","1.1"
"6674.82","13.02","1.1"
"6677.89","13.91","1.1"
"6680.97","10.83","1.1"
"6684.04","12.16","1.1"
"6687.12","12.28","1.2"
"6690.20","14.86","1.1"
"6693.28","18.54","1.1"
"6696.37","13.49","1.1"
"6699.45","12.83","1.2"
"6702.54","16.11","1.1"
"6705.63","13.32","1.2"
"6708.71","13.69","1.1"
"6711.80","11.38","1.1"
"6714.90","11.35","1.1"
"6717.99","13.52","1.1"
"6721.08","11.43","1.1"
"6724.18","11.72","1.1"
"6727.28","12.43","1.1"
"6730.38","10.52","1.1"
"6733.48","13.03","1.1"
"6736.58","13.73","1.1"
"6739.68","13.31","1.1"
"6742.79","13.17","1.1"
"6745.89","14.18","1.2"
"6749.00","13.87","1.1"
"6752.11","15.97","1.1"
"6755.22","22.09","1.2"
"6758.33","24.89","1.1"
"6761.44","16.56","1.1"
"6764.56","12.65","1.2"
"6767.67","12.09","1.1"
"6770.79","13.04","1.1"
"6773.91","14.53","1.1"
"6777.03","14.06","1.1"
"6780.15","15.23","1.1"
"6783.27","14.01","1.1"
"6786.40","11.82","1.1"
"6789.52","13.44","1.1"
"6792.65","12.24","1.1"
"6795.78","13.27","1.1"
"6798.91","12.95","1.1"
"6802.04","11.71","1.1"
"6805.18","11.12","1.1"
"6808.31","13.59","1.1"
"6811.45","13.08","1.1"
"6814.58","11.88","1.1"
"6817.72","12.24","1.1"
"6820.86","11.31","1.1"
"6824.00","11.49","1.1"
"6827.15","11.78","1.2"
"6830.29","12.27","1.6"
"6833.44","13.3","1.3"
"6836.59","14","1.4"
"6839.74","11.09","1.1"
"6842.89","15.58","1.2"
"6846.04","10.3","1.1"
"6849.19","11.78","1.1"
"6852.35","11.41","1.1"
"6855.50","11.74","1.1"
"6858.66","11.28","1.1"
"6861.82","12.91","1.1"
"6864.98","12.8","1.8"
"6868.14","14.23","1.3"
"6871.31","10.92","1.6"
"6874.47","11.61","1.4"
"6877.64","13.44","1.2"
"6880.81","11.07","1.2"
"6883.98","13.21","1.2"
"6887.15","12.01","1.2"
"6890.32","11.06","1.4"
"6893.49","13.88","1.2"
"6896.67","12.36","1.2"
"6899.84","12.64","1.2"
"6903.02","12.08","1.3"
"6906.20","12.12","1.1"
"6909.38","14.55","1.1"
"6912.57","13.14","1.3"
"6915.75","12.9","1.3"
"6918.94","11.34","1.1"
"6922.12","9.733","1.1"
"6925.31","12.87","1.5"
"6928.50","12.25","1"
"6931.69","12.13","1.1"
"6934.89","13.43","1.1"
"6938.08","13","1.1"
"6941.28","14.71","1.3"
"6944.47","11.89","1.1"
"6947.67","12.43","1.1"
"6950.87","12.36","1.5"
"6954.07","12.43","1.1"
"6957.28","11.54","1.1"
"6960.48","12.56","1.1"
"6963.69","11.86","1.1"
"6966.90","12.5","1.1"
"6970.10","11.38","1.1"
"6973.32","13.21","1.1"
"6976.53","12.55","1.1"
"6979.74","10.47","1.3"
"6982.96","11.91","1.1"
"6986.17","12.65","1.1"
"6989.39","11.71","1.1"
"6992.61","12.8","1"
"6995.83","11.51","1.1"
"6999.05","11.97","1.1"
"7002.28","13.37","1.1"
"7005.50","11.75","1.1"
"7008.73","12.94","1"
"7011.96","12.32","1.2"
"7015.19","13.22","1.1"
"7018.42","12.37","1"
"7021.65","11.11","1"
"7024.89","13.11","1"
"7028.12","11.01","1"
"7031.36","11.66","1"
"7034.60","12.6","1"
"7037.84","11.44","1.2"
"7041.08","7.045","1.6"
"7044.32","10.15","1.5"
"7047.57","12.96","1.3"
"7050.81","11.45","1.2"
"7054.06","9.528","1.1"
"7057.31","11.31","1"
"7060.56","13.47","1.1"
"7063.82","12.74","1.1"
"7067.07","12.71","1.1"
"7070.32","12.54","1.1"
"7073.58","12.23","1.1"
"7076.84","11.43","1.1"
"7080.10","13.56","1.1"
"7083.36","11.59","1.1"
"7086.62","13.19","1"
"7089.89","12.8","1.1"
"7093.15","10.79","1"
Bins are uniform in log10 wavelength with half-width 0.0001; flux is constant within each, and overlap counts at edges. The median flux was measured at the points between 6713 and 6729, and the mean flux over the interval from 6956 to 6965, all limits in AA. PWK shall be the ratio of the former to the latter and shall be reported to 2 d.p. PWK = 0.98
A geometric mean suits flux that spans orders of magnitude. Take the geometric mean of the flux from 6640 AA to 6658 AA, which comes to 12.1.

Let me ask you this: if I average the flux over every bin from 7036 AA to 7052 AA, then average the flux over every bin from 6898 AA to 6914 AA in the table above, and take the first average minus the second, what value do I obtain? -2.3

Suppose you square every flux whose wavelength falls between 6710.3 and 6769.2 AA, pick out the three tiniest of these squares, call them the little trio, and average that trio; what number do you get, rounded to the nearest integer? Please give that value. 123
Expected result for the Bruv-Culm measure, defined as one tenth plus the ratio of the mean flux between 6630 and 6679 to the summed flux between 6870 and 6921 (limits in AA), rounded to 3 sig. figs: 0.164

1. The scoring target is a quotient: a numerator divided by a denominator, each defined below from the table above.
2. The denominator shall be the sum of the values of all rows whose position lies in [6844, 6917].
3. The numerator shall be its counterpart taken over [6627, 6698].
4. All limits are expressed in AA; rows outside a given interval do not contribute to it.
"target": 1.05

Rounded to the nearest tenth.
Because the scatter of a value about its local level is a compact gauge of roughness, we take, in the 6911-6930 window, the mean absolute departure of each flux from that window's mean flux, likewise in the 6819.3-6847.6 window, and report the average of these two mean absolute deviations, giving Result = 1.1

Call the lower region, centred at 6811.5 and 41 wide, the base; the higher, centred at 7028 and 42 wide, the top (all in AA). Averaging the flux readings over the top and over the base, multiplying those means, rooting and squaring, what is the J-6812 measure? 143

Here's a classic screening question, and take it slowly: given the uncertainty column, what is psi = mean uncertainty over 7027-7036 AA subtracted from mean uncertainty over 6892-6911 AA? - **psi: 0.18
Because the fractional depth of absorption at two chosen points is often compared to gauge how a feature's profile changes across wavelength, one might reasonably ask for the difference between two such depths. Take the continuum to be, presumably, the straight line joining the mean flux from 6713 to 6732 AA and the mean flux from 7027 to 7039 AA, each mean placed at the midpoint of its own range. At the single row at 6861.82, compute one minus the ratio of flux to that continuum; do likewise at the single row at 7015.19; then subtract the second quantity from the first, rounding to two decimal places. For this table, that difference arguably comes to 0.03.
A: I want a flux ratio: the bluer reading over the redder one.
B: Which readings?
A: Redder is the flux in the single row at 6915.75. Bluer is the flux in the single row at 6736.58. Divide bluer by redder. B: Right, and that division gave 1.06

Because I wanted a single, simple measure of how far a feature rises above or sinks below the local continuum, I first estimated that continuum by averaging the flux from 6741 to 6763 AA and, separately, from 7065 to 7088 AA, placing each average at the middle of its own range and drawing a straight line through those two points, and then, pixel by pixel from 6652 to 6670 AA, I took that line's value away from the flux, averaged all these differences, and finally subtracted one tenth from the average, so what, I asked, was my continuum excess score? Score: -6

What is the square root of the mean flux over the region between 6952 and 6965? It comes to 3.48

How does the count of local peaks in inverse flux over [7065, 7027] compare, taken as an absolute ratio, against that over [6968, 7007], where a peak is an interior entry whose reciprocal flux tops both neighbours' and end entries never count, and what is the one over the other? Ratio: 0.67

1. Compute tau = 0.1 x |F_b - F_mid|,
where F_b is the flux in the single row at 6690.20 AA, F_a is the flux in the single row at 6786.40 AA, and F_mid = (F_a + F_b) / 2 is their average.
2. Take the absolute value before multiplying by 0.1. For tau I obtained 0.15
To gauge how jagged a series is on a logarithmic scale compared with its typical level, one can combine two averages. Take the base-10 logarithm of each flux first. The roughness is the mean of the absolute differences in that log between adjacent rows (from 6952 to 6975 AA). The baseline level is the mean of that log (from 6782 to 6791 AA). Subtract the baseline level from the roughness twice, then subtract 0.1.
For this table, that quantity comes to -2.29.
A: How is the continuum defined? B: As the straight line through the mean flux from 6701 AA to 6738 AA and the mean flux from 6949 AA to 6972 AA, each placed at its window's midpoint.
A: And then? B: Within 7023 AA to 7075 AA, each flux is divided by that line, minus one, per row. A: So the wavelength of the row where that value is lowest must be 7041.08 AA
